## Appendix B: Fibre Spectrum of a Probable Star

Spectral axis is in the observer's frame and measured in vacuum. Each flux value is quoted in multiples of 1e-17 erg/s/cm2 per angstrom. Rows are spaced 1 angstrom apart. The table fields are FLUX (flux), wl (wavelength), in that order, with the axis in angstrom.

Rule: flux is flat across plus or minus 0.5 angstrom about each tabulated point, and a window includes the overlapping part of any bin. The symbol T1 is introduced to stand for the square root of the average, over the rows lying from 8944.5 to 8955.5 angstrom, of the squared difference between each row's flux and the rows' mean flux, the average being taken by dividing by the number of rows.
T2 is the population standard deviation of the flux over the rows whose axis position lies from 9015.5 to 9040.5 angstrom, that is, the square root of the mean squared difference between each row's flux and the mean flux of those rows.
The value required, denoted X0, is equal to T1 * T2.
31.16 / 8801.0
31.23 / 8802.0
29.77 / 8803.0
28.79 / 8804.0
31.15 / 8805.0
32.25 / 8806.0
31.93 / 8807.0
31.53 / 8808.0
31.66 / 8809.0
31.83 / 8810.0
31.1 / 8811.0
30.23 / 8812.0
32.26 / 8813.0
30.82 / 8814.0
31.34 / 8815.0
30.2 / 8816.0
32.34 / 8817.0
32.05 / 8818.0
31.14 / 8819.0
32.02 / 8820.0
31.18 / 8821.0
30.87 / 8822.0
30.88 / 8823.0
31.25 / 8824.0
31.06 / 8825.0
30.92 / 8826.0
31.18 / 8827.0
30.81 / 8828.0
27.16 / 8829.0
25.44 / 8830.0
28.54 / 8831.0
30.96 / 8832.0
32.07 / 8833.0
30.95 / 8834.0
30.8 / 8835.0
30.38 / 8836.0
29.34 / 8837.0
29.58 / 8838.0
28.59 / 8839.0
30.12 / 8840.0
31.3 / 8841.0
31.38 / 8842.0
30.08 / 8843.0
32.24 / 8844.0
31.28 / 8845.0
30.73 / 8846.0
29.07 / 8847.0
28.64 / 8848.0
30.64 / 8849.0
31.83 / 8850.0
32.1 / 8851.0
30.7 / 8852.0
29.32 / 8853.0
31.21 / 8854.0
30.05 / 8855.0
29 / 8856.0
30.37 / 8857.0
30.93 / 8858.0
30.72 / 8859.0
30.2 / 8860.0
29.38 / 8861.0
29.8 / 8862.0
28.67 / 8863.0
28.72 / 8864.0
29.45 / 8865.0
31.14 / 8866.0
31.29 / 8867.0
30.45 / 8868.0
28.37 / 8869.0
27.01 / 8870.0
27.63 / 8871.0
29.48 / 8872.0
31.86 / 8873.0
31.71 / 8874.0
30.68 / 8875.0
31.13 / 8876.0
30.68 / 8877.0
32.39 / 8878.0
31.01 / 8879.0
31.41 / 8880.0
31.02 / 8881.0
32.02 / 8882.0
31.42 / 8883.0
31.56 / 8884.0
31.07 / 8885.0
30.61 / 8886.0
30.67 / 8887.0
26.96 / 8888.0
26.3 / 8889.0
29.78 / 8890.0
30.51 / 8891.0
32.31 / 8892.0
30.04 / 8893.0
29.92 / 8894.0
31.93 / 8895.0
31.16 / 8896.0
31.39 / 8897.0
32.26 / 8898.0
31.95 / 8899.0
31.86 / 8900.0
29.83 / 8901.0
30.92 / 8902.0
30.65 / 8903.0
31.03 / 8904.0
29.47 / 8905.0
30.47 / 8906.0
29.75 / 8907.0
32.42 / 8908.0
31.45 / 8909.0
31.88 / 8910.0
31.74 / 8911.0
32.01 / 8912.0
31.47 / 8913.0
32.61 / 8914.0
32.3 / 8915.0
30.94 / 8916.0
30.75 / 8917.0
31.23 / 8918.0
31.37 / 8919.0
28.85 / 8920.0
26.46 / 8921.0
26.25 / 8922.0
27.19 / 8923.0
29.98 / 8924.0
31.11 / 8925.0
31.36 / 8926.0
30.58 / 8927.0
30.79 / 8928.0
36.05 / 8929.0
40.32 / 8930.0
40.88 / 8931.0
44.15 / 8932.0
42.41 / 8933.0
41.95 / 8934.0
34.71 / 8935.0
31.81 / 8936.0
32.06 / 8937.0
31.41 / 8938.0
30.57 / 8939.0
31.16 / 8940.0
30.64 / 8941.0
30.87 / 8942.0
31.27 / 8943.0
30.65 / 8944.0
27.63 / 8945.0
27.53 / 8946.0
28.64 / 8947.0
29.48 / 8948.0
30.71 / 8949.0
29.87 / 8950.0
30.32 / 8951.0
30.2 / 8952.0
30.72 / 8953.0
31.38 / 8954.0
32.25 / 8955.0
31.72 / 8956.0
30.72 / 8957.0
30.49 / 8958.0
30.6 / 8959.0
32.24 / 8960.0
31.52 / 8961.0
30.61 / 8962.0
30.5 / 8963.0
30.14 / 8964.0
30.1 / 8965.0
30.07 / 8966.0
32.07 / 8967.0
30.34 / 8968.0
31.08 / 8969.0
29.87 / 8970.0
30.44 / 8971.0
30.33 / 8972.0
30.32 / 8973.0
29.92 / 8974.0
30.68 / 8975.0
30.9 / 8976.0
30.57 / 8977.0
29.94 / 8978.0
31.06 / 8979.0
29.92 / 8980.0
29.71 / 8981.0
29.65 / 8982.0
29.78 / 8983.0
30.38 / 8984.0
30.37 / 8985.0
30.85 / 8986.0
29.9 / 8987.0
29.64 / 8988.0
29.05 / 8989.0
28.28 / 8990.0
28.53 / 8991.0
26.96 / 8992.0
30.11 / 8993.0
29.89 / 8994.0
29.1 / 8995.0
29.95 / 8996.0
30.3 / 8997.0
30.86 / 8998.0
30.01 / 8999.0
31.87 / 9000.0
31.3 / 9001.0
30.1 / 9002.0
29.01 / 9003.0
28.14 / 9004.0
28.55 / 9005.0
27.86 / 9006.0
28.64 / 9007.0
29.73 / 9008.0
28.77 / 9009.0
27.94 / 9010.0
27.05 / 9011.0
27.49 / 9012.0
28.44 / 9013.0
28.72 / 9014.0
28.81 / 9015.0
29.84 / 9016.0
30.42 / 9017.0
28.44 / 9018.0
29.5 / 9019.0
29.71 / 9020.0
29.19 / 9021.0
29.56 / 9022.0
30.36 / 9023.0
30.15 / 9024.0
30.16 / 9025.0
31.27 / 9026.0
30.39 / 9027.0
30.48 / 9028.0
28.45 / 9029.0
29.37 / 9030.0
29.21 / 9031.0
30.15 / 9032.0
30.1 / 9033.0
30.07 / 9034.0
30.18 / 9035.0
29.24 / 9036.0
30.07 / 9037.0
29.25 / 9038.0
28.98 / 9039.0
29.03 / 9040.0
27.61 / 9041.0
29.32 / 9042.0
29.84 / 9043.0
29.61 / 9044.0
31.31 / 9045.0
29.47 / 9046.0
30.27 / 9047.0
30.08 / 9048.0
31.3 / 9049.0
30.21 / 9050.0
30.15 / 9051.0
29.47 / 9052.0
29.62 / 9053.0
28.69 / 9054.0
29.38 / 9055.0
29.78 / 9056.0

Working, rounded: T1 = 1.41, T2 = 0.7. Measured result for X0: 0.93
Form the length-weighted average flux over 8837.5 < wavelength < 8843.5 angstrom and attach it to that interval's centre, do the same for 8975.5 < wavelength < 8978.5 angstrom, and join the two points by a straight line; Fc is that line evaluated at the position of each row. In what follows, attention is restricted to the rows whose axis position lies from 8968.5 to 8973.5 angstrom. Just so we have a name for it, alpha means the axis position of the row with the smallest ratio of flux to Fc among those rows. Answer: 8970.0 angstrom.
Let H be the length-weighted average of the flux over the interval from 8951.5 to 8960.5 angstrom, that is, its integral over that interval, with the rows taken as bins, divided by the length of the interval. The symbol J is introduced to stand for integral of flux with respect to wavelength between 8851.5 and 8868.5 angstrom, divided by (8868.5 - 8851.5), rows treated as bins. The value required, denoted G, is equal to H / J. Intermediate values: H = 31.1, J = 30.1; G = 1.04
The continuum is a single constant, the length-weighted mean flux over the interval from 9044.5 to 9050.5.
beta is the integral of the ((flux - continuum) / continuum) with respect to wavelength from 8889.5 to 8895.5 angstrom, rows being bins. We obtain 0.06 angstrom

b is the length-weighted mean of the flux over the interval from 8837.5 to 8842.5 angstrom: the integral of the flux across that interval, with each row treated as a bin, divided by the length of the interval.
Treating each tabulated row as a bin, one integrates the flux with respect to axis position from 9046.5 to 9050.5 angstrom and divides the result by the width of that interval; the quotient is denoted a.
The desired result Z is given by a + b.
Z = 60.7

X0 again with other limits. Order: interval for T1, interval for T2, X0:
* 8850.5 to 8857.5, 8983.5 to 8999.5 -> 0.99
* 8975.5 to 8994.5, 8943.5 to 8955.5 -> 1.32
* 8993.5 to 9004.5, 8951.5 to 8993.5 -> 0.99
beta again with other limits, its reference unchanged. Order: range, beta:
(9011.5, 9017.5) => -0.29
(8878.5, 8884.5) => 0.19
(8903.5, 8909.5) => 0.06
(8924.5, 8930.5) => 0.58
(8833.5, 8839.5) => -0.10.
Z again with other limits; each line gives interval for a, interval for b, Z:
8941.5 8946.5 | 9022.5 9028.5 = 60.1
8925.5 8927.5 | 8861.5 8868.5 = 60.9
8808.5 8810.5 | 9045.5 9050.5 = 62.0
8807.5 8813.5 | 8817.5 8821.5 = 63.0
